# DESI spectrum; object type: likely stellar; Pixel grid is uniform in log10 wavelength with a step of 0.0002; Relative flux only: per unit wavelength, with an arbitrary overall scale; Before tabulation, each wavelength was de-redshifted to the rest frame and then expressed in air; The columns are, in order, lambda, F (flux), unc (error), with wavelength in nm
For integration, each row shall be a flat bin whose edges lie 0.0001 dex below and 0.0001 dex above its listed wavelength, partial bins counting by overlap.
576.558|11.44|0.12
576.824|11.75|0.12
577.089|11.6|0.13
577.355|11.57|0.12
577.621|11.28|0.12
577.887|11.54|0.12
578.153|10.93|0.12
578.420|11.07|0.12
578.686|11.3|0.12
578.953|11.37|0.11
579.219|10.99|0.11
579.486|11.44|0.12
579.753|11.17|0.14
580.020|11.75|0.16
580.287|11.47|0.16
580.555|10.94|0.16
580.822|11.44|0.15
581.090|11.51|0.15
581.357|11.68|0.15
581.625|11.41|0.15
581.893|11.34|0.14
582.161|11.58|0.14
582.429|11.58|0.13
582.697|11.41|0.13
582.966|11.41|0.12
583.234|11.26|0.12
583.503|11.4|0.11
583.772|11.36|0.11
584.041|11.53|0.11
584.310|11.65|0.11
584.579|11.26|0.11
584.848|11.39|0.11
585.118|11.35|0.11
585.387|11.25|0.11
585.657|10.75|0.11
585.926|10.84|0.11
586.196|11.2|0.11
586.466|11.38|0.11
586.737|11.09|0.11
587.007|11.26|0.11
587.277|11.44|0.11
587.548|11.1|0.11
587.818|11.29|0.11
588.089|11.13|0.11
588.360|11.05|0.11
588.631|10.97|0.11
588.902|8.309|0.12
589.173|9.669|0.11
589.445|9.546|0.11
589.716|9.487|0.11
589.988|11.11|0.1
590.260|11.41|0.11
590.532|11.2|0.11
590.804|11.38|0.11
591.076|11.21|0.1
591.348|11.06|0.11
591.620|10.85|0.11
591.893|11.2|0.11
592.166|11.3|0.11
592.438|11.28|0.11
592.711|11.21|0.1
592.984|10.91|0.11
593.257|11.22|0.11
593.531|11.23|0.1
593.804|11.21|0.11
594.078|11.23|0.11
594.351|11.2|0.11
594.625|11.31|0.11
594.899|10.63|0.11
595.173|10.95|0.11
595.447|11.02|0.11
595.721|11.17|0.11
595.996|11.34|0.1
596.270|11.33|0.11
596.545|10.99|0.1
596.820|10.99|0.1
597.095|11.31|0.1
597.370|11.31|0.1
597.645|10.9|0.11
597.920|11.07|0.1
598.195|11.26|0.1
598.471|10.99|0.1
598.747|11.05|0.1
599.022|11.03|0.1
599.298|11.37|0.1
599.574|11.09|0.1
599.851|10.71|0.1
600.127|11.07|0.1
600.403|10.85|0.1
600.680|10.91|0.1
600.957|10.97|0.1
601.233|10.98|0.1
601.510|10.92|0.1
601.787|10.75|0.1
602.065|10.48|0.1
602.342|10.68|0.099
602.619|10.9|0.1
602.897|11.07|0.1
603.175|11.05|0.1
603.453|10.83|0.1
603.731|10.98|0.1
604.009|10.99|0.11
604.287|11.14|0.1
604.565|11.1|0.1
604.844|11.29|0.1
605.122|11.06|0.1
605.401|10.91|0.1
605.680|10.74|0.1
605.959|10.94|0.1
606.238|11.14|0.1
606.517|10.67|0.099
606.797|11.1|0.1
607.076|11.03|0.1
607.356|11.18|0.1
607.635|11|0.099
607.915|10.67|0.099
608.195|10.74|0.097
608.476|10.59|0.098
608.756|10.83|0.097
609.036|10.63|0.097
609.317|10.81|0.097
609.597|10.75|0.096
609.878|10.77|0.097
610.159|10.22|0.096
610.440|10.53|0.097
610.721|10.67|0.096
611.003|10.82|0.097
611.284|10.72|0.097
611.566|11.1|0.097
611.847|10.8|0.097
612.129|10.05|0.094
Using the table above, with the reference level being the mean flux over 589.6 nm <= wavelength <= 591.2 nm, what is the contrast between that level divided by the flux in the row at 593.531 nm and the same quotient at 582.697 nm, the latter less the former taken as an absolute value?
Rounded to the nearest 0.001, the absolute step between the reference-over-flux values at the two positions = 0.015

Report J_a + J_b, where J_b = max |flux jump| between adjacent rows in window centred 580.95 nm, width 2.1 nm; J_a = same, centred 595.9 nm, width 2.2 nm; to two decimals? 0.87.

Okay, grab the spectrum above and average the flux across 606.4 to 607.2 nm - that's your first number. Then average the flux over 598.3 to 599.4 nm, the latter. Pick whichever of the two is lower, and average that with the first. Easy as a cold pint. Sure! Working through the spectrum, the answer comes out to 10.9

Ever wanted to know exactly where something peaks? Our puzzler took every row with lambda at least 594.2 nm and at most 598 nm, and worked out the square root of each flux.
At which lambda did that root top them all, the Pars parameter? 595.996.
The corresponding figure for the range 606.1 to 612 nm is 607.356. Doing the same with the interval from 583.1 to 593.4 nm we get 584.310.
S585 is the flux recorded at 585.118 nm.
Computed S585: 11.35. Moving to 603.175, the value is 11.05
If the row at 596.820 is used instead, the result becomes 10.99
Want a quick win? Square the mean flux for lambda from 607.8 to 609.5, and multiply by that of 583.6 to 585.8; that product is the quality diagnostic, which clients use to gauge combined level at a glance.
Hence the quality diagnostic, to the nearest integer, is 1299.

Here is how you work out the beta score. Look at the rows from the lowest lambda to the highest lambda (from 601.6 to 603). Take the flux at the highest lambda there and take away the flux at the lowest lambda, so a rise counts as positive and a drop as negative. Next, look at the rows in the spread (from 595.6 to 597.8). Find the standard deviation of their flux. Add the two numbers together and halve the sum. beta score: 0.25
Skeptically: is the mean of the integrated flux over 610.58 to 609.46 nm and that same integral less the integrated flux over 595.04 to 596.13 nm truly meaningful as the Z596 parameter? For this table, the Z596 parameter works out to 5.77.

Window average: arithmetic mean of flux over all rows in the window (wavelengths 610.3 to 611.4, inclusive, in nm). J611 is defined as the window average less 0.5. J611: 10.18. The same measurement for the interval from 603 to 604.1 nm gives 10.46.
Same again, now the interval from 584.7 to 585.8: 10.69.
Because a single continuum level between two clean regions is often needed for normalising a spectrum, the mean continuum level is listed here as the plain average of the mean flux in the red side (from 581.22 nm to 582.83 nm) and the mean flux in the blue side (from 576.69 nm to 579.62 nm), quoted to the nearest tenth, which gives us 11.4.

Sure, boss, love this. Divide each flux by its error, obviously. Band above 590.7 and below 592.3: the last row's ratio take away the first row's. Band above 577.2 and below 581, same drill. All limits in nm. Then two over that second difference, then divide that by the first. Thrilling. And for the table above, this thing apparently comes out 0.14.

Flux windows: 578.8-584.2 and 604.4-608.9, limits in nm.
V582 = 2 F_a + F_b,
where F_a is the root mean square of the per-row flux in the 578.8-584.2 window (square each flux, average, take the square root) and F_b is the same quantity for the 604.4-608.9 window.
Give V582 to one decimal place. 33.7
